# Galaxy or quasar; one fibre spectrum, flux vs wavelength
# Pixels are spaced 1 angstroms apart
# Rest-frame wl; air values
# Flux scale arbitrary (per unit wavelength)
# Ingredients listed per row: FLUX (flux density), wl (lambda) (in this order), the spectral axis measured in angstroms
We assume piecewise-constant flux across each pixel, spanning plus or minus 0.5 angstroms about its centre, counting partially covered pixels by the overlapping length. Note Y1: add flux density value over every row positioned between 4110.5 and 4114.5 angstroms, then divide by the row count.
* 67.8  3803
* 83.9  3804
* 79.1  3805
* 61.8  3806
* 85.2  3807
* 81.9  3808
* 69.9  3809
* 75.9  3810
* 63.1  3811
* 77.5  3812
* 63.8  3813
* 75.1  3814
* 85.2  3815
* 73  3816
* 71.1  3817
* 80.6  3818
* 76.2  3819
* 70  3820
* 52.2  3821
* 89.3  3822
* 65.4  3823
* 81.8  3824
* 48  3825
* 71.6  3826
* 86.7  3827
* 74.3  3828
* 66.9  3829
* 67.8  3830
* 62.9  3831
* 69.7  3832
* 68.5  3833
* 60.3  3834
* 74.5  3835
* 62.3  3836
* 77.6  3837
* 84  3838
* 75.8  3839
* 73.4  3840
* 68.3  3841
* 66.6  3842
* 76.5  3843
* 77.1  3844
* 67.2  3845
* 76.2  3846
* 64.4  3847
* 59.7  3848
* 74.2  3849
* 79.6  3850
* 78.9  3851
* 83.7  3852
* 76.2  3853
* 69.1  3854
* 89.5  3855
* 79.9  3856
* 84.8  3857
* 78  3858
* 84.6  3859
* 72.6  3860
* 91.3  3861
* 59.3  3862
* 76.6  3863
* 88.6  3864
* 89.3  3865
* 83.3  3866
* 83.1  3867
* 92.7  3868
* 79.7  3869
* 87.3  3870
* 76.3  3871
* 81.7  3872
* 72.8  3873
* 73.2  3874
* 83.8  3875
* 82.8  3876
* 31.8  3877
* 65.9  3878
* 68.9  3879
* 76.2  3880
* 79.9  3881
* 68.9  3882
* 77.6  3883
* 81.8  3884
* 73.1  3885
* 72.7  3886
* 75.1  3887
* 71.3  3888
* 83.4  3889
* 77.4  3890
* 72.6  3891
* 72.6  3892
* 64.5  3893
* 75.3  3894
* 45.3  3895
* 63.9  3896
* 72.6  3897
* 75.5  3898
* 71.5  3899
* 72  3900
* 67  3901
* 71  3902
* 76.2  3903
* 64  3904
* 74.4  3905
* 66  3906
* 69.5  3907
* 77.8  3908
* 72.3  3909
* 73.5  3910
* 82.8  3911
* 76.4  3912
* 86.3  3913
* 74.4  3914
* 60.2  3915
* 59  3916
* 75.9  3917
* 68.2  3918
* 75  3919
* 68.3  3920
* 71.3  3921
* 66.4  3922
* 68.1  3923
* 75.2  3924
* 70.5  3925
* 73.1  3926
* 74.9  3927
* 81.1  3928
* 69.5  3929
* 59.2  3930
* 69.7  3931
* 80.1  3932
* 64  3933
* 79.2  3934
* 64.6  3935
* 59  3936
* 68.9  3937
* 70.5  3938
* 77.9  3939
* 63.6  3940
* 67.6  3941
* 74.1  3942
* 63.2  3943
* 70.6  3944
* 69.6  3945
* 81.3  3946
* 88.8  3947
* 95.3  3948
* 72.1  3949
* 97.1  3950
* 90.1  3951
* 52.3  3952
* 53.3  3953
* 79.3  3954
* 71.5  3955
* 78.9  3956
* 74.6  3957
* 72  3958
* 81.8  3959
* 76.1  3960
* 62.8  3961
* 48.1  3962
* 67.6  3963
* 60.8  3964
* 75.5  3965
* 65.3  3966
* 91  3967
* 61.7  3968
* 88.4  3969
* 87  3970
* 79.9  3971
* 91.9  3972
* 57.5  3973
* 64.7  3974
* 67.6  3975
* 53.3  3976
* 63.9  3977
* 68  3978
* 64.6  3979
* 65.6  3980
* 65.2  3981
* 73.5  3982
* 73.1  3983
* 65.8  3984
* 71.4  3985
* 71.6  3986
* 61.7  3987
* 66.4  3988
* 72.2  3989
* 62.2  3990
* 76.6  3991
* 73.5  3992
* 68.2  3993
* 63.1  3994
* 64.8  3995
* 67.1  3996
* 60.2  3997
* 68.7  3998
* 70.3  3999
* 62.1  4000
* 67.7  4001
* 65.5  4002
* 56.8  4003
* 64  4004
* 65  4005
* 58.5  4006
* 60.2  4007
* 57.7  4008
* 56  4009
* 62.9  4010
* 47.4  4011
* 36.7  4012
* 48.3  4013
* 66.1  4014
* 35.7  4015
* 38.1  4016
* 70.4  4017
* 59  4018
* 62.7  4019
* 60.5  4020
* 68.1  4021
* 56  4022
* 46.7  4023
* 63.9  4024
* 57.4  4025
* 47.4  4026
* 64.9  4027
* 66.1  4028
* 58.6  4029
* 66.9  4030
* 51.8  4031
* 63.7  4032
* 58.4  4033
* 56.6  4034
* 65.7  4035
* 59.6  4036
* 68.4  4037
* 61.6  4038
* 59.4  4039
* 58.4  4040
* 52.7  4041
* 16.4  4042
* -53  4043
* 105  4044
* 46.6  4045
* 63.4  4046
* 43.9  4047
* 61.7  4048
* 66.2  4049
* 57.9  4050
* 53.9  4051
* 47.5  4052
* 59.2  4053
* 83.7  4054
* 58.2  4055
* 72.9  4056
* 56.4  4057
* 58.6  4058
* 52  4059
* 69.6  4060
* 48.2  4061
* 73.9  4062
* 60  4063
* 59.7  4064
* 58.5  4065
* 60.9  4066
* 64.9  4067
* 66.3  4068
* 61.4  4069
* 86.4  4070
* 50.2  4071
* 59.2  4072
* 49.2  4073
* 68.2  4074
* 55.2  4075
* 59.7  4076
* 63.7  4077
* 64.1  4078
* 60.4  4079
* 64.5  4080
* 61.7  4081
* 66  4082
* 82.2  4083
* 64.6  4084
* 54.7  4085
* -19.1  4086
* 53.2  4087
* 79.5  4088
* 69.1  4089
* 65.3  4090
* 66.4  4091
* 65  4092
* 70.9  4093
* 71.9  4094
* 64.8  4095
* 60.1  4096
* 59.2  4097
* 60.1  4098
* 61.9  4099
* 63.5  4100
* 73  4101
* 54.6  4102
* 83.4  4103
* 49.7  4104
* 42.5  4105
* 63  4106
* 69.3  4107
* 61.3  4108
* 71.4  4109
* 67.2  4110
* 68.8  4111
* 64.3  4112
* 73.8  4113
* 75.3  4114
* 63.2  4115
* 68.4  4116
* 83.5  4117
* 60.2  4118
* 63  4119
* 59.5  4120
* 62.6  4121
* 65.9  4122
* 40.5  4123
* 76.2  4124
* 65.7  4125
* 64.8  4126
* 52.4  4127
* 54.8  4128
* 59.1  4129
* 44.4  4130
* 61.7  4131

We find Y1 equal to 71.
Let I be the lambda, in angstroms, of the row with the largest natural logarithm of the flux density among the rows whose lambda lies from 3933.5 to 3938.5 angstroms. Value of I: 3934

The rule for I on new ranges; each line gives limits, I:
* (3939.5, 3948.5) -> 3948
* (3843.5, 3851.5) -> 3850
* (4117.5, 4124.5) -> 4124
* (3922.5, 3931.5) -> 3928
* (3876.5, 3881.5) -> 3881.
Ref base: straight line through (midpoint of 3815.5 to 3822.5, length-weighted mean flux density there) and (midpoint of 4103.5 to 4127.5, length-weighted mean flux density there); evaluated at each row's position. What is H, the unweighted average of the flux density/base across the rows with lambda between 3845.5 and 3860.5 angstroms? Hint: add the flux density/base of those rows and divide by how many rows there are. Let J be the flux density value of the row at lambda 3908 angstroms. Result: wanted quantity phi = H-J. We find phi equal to -77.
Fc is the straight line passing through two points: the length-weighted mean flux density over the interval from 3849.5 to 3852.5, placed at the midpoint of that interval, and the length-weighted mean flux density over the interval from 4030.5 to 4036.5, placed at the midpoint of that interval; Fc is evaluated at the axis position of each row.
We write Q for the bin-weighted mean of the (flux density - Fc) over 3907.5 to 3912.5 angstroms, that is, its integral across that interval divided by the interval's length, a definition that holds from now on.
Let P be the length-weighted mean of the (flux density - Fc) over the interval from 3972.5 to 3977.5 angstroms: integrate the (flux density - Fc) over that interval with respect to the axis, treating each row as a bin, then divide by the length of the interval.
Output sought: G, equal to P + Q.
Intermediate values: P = -4.8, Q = 2.8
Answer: -2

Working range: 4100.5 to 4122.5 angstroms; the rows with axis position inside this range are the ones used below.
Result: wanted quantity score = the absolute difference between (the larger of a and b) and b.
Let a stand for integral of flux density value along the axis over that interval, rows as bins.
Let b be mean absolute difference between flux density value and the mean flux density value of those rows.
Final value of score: 1437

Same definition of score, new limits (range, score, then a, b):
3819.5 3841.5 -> 1544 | 1551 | 7.6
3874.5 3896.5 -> 1557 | 1565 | 8.1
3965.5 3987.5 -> 1544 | 1553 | 8.4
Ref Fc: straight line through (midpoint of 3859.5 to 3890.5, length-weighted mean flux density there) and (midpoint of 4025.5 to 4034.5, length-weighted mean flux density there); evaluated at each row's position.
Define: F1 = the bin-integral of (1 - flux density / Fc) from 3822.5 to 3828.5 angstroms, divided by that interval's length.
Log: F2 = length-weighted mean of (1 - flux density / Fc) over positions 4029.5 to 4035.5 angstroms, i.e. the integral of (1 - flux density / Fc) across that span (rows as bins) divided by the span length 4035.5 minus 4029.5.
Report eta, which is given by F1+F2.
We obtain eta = 0.11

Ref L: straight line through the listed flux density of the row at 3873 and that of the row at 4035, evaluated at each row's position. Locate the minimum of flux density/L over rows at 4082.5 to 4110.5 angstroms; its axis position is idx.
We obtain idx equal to 4086 angstroms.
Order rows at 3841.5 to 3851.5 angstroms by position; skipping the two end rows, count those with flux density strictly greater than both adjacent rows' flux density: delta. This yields 3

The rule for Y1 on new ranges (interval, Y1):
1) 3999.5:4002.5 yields 65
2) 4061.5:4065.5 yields 63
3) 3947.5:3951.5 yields 89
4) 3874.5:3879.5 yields 67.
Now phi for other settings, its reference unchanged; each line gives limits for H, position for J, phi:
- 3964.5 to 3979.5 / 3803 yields -67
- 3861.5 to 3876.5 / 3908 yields -77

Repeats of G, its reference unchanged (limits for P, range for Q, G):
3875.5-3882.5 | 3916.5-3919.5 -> -10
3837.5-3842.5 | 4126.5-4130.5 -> -4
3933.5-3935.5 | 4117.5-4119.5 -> 13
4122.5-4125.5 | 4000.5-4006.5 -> 12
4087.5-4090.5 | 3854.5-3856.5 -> 23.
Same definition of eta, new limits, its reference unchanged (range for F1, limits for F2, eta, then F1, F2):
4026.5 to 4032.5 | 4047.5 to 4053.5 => -0.05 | -0.04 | -0.01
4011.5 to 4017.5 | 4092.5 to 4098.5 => -0.04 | 0.19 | -0.24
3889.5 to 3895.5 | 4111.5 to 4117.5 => -0.34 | 0.09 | -0.43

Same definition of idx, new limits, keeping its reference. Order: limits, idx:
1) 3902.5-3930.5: 3916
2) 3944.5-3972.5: 3962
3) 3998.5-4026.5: 4015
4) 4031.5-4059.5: 4043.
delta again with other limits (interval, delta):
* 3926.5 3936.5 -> 3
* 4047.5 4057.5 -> 3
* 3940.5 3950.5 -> 3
